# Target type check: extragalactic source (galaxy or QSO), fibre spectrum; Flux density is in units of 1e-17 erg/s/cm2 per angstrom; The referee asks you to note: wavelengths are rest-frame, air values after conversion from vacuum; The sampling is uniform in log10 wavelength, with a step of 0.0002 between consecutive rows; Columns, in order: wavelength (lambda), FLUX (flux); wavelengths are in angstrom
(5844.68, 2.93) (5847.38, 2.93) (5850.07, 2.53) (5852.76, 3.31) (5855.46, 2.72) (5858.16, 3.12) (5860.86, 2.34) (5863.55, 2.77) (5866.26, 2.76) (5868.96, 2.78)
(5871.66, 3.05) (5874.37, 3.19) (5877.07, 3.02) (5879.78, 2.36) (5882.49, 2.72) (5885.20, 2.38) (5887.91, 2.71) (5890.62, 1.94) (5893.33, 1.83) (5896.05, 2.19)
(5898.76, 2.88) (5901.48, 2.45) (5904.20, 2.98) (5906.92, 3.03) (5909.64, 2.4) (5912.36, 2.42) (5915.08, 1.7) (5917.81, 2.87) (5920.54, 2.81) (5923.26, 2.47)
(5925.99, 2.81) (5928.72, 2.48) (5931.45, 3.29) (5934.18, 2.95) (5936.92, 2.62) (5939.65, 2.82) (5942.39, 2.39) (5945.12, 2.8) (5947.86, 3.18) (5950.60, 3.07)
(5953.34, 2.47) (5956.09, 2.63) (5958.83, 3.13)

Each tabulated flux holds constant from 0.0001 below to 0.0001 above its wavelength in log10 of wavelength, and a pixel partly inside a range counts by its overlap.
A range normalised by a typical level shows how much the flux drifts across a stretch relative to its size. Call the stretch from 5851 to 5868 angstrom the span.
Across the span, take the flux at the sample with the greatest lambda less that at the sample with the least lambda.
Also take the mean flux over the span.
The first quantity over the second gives -0.19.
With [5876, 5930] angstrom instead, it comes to -0.21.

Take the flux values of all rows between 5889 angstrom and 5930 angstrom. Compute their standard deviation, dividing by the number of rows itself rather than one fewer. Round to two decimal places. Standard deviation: 0.41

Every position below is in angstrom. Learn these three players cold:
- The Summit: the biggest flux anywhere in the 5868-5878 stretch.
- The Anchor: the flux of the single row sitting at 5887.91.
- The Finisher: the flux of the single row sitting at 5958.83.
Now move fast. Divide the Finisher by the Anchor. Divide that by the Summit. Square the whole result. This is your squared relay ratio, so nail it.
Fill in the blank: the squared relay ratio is 0.131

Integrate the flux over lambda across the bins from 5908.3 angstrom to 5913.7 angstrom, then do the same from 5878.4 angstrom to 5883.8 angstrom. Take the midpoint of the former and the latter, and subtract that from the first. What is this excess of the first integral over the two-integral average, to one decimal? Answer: -0.3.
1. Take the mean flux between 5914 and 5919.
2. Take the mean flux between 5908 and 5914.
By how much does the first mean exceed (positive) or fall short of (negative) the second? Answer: -0.1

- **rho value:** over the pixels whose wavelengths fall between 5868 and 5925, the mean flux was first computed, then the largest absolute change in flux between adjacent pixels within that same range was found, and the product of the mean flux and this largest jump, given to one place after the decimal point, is 3.0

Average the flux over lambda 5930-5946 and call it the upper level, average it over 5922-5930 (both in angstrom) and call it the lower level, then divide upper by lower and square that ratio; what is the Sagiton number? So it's 1.18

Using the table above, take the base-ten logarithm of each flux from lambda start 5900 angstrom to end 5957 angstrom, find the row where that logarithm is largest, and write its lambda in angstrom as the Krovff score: 5931.45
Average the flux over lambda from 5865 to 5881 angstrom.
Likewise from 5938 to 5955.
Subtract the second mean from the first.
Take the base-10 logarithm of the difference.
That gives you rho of -1.1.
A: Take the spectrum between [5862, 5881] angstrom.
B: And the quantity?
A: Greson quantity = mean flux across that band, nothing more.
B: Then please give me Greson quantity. 2.85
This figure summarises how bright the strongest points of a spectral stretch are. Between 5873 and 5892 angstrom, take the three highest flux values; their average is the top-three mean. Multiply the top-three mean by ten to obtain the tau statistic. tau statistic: 29.8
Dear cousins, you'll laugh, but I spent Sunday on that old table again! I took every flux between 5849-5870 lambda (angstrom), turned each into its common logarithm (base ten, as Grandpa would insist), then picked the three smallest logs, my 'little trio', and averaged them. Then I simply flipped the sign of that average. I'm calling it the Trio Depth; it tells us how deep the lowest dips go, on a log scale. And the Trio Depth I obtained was -0.402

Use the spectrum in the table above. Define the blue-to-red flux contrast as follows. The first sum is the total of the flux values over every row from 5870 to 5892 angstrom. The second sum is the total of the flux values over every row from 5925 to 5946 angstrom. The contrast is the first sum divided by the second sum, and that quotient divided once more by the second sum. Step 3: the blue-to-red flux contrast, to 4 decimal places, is 0.0435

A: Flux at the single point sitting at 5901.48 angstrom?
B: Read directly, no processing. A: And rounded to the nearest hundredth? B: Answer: 2.45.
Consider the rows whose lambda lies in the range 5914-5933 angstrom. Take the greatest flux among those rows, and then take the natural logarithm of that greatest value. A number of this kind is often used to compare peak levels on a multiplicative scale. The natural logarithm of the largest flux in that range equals 1.19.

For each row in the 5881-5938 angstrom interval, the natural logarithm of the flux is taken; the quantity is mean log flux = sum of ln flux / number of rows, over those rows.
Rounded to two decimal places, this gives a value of 0.93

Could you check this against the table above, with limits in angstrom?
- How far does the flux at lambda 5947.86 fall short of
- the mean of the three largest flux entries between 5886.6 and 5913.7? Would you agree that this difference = -0.2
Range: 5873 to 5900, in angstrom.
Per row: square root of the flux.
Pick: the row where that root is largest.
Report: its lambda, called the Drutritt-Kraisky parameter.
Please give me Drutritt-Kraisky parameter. 5874.37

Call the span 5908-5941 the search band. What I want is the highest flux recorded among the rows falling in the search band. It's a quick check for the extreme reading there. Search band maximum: 3.29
